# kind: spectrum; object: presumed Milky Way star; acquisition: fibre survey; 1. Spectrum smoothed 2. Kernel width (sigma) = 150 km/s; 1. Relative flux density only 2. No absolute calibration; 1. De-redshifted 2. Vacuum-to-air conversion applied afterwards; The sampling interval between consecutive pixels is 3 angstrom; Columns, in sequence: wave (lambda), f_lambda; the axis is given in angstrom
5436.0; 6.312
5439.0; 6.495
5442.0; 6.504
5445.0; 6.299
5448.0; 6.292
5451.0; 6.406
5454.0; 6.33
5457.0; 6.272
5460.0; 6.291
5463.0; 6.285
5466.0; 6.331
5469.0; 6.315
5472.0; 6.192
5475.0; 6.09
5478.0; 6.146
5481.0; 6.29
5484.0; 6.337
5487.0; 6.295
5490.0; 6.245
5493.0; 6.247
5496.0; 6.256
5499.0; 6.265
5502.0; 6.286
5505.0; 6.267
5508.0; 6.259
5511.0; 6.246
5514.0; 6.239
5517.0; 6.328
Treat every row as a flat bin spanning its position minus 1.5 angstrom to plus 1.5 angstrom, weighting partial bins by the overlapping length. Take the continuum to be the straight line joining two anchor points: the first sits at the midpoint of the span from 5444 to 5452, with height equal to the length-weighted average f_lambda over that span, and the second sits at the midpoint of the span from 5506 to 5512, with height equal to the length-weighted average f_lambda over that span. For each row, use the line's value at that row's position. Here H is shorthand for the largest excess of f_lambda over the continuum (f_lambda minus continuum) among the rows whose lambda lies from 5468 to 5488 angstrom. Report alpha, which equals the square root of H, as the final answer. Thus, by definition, 0.23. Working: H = 0.05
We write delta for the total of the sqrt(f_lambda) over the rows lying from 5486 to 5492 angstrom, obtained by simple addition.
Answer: 5.01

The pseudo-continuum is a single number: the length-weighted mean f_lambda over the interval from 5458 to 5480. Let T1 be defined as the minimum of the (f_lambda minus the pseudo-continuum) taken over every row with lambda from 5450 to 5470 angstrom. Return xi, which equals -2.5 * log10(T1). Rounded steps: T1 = 0.03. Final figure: 3.7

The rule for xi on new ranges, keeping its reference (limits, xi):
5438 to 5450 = 3.2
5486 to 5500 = 5.4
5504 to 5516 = 7.3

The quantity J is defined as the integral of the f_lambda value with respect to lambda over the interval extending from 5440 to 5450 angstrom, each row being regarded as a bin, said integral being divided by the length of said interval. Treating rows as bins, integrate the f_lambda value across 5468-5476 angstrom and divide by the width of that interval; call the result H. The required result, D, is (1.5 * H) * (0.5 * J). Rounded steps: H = 6.20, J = 6.37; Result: 29.6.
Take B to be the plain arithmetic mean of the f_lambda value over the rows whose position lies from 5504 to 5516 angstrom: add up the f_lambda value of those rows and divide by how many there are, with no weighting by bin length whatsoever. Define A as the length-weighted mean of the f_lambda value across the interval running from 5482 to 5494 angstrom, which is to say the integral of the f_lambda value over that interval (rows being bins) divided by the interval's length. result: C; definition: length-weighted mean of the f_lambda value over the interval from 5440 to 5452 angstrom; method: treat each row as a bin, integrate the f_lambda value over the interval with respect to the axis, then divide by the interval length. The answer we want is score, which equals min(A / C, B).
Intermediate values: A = 6.28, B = 6.25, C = 6.38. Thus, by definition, 0.98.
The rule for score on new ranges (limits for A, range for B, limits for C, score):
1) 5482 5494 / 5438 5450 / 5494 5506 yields 1.00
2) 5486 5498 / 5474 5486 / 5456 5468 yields 0.99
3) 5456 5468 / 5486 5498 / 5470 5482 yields 1.02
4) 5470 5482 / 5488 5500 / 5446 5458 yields 0.98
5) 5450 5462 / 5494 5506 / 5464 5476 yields 1.01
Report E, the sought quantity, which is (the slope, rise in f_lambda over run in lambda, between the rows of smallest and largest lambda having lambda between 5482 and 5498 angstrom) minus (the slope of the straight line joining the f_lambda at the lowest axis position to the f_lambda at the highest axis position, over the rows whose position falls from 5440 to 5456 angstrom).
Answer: 0.008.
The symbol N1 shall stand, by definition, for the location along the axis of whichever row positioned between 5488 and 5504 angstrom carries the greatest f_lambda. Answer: 5502.0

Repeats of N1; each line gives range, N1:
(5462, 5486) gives 5484.0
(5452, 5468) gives 5466.0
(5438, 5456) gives 5442.0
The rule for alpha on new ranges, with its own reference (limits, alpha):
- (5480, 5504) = 0.23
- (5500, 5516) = 0.15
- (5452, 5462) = 0.09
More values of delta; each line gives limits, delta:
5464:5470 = 5.03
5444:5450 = 5.02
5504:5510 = 5.01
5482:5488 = 5.03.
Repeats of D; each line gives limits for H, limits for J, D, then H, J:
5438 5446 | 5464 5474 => 30.3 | 6.44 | 6.27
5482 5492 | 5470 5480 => 29.1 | 6.29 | 6.16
